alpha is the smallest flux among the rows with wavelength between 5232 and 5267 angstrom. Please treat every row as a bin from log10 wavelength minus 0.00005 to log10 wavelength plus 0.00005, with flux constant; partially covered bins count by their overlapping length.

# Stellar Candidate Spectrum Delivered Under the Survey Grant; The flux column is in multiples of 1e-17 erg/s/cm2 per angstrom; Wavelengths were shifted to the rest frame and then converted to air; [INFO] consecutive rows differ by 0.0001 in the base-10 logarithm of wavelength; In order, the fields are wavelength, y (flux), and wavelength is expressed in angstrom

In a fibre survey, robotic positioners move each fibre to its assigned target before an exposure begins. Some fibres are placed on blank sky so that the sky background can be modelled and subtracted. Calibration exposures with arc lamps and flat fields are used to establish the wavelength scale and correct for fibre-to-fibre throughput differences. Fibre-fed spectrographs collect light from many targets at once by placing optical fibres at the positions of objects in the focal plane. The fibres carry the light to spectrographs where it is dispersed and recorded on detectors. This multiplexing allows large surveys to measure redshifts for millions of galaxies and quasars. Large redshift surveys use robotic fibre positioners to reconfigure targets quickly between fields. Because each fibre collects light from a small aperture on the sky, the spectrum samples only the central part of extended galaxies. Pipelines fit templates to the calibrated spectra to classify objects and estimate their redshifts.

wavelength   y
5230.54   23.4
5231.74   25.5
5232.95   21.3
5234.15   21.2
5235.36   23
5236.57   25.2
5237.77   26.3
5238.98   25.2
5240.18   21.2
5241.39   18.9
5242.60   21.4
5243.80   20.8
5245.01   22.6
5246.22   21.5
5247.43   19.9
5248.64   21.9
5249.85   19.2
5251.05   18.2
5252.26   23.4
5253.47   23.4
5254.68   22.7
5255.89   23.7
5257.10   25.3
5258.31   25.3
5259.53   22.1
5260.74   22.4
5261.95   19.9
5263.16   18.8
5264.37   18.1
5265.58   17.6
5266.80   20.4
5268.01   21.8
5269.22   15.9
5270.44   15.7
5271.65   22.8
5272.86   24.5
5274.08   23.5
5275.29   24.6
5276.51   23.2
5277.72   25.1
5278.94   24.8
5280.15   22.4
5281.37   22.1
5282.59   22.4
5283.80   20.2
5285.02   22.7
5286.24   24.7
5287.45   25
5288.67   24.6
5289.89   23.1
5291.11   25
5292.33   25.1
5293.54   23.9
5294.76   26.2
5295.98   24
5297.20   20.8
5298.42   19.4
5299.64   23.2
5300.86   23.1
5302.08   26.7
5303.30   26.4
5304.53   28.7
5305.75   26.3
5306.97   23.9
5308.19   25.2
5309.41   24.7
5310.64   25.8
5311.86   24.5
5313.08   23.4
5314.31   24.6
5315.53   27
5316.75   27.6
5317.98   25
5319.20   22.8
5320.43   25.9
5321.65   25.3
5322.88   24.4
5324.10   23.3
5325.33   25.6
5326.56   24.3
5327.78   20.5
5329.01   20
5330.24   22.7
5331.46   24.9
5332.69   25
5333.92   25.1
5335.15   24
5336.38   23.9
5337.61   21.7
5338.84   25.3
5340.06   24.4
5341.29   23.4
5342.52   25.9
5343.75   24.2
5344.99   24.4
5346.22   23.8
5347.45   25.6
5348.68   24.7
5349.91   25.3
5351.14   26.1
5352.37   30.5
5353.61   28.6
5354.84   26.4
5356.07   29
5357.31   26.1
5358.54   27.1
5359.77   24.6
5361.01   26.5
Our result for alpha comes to 17.6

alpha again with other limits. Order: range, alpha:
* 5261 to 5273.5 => 15.7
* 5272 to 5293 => 20.2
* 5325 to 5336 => 20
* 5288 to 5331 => 19.4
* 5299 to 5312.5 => 23.1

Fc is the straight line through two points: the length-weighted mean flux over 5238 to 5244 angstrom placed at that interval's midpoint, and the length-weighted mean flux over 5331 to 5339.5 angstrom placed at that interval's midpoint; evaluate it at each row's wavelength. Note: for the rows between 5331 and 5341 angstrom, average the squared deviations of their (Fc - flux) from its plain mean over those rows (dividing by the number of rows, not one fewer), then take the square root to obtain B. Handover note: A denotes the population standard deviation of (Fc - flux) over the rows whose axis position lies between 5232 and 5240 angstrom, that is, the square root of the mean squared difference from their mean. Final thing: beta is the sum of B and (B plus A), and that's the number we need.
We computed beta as 4.17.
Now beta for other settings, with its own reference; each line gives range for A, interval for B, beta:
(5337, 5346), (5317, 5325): 3.44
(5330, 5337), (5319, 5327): 2.99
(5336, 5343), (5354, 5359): 3.59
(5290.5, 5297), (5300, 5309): 4.32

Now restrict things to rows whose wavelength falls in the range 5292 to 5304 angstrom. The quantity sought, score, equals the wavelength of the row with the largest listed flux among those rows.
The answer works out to 5302.08 angstrom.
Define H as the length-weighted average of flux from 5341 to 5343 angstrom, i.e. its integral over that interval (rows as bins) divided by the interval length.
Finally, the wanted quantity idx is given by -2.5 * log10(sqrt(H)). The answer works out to -1.74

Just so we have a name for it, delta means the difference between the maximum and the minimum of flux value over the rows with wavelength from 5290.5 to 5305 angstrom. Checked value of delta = 9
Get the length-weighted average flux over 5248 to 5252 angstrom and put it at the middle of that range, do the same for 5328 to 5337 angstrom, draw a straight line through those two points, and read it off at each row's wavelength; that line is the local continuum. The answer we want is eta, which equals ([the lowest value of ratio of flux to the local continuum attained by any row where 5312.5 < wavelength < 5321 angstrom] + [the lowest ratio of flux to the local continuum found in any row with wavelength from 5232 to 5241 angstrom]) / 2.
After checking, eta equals 1.03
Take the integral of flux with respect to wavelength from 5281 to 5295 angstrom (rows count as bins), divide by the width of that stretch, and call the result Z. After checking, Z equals 23.72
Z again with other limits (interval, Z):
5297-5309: 24.50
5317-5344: 24.03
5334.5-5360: 25.50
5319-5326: 24.63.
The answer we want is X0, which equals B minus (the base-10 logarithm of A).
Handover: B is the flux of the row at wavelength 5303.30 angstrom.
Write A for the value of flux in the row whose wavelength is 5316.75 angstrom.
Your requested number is 25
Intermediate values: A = 27.6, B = 26.4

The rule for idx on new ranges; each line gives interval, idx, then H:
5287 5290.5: -1.73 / 24.2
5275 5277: -1.72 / 23.8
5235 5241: -1.73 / 24.0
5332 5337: -1.74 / 24.5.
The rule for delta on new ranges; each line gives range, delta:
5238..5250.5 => 6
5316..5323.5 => 5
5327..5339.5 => 5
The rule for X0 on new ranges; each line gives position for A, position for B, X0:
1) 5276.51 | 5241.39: 18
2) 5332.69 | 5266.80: 19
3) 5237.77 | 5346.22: 22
